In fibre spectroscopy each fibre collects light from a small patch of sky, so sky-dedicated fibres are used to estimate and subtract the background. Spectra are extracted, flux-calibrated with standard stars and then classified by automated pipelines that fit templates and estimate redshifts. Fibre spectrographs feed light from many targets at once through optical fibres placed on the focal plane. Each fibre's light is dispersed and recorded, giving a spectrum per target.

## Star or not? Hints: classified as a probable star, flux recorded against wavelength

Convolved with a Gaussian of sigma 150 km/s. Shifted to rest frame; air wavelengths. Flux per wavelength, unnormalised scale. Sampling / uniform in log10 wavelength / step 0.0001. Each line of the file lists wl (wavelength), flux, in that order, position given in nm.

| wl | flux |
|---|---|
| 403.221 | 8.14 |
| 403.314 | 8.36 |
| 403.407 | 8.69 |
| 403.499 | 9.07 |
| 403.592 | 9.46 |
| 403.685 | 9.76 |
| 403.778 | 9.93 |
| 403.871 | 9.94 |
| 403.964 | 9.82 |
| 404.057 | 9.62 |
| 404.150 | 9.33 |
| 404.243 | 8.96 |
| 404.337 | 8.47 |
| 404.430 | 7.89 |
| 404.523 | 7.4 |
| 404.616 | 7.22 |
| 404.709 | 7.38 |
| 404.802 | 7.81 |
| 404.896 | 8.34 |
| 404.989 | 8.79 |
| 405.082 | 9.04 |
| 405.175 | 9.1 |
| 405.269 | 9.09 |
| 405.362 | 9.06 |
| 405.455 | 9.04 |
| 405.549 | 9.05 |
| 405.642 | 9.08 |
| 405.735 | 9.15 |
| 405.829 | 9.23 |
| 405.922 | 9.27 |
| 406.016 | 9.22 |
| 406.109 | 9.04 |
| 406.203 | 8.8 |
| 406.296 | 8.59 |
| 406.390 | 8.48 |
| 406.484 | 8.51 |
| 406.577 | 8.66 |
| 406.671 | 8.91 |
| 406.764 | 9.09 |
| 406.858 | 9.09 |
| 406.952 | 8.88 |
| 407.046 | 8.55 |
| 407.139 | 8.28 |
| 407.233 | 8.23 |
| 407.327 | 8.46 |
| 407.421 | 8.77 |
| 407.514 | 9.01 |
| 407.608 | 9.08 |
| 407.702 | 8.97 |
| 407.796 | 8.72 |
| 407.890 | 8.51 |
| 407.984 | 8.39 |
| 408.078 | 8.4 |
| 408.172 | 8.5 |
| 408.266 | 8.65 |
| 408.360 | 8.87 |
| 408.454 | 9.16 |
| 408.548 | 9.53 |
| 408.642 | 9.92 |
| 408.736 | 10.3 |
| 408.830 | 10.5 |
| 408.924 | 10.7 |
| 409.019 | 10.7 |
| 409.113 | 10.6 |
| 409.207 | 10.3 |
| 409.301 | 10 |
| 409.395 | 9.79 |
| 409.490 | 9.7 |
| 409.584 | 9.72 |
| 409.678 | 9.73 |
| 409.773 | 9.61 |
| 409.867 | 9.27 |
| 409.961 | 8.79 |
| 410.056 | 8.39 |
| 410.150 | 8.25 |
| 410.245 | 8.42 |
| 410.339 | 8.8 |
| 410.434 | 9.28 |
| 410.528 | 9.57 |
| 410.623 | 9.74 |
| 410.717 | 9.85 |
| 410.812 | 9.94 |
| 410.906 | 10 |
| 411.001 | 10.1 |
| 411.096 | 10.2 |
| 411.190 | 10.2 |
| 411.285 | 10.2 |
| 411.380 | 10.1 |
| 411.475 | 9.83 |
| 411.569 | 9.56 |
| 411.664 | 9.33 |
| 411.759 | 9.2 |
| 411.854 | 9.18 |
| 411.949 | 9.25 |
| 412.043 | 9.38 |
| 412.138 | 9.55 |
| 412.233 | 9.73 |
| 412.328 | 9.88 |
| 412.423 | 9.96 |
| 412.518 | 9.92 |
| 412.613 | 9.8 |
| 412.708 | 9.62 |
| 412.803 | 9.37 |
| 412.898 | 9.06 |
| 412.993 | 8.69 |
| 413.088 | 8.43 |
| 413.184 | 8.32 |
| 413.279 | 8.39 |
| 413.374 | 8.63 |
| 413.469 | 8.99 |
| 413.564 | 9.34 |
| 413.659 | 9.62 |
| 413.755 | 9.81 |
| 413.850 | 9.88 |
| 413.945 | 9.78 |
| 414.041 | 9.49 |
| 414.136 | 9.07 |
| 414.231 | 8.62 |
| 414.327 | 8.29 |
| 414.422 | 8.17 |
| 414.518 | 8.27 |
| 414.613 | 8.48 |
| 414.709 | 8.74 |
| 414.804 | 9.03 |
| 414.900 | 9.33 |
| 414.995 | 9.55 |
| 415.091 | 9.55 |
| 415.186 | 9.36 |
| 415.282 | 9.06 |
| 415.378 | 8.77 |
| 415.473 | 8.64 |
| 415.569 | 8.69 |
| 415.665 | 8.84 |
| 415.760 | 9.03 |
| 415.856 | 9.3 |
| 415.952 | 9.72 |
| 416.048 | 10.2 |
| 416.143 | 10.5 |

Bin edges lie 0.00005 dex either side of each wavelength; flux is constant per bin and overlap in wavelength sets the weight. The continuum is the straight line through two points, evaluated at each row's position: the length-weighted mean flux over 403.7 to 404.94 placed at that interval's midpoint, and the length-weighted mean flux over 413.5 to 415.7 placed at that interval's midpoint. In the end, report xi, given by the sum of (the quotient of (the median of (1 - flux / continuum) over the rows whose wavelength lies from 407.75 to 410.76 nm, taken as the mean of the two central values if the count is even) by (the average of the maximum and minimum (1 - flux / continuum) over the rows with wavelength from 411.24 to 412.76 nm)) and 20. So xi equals 20.9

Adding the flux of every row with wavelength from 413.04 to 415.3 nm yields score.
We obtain 216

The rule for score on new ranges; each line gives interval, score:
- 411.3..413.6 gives 224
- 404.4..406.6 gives 207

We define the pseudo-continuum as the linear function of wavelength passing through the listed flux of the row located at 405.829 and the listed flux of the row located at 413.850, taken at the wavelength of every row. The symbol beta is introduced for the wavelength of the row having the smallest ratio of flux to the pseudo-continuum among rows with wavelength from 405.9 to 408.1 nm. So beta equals 407.233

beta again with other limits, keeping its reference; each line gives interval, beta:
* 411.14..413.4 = 413.184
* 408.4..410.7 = 410.150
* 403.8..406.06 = 404.616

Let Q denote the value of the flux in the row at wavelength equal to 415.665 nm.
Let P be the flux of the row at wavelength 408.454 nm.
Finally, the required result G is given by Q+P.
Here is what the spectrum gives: 18.0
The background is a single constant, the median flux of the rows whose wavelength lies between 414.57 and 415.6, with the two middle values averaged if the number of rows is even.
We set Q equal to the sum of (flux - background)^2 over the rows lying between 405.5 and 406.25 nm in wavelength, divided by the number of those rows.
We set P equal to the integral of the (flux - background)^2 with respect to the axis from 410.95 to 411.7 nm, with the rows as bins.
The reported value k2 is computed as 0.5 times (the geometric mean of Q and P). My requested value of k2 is 0.07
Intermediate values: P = 0.70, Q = 0.03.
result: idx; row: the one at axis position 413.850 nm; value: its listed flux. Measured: 9.88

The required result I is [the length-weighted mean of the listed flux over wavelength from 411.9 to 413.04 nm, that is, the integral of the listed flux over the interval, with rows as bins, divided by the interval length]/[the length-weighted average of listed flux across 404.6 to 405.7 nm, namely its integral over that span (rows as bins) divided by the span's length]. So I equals 1.10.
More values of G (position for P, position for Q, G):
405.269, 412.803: 18.5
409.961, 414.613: 17.3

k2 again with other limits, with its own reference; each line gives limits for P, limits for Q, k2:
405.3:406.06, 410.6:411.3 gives 0.06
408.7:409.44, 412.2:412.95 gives 0.41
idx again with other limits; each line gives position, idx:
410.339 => 8.8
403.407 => 8.69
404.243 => 8.96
